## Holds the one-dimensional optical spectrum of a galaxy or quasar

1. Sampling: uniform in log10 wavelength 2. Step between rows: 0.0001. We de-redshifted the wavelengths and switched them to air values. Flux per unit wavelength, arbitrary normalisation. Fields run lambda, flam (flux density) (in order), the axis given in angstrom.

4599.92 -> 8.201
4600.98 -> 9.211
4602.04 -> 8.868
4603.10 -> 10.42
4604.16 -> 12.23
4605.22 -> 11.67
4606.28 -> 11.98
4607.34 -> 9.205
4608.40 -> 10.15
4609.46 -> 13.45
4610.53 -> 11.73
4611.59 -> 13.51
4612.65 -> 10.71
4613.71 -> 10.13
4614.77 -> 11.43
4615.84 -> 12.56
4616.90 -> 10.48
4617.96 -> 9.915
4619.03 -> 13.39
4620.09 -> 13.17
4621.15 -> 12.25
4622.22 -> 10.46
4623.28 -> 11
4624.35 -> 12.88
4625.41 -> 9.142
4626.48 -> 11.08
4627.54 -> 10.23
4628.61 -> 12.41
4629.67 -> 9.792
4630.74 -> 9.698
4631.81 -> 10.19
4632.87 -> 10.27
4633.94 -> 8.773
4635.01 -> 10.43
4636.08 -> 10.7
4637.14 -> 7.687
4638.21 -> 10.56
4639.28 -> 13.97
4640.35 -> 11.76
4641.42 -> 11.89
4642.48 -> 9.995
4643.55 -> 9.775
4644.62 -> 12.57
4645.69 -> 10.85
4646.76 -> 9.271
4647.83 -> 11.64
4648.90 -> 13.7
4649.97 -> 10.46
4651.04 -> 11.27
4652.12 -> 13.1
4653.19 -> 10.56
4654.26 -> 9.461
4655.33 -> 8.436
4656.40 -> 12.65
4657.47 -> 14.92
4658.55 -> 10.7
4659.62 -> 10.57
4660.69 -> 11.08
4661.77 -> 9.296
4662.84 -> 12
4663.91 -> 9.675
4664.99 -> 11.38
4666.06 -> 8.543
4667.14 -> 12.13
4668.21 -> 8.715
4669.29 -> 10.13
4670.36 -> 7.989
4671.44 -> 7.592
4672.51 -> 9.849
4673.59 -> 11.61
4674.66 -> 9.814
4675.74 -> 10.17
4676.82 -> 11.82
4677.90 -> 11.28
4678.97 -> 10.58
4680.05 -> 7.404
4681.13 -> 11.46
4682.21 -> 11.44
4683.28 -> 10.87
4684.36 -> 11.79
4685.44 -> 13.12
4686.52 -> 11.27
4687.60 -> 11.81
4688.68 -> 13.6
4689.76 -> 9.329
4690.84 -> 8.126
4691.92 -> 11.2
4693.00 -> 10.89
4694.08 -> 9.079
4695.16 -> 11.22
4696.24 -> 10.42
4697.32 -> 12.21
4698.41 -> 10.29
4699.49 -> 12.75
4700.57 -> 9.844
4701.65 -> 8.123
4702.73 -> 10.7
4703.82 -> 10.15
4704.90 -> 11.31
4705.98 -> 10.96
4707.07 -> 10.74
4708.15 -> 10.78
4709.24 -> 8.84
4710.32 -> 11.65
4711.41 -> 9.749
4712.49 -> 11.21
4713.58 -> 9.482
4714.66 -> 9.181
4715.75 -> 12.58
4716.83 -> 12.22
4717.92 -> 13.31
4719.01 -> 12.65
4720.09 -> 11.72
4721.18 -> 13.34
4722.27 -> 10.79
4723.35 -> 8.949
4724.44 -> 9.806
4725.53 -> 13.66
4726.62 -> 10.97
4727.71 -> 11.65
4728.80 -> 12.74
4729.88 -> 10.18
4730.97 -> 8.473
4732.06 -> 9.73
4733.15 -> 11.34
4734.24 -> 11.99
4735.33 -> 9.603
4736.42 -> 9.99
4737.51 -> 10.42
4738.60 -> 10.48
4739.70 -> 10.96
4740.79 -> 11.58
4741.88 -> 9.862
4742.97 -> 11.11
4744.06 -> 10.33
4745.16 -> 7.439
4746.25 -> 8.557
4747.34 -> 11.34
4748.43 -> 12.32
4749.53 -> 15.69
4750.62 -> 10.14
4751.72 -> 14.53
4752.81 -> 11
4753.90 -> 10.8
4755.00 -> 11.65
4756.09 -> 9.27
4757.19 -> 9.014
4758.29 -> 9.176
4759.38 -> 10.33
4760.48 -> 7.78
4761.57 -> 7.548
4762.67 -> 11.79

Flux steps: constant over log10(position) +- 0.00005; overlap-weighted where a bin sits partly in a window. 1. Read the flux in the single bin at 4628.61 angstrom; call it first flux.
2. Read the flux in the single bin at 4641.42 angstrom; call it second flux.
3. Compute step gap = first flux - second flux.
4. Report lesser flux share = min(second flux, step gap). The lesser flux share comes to 0.5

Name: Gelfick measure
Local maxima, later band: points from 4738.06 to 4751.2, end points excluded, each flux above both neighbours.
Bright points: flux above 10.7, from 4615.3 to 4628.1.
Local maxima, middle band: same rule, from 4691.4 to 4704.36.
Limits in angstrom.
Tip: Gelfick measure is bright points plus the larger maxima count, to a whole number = 11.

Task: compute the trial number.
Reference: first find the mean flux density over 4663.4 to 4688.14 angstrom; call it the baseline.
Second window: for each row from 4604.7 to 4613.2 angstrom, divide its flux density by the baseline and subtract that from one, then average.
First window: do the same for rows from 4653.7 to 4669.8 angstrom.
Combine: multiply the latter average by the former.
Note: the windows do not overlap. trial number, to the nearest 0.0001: 0.0019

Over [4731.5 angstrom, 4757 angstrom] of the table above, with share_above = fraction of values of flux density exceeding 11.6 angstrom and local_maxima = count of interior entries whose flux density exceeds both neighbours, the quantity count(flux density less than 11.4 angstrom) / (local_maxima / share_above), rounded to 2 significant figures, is 0.62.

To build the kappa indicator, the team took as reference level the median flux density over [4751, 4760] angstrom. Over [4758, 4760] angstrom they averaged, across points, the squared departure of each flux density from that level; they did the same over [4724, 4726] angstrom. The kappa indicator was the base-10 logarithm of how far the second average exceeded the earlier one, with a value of 0.61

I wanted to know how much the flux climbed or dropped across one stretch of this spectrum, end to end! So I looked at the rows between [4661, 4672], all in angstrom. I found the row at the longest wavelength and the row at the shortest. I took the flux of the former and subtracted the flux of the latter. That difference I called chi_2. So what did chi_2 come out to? -1.7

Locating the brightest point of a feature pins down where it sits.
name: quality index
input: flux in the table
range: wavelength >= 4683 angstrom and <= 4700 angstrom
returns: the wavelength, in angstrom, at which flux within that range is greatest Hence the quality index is 4688.68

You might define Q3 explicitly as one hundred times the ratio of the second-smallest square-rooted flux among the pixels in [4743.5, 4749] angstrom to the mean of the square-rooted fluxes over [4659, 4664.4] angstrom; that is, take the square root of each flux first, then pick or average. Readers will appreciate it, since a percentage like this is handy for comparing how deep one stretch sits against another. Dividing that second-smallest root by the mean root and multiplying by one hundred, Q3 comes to 90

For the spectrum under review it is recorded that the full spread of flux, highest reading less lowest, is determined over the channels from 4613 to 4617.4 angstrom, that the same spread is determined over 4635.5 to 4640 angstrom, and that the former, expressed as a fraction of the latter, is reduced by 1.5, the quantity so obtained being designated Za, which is -1.1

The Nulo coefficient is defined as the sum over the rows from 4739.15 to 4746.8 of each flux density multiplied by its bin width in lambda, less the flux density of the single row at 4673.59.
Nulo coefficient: 65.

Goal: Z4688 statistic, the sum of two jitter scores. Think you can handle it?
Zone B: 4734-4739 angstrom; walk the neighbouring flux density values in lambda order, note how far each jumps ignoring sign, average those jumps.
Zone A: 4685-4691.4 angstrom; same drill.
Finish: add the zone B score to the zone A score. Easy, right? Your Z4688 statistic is 2.7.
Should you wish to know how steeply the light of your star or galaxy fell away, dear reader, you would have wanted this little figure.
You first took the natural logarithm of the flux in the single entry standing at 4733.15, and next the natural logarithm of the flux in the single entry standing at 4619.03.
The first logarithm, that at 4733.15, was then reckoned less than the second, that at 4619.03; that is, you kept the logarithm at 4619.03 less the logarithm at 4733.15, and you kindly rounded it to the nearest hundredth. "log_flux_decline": 0.17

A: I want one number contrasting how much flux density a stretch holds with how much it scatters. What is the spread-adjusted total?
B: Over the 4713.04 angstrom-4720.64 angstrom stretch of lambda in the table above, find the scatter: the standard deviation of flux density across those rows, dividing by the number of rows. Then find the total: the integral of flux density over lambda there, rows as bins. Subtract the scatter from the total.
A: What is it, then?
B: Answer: 87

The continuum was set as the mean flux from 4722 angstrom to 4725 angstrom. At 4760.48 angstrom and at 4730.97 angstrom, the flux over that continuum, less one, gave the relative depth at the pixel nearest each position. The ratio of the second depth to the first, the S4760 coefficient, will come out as 0.7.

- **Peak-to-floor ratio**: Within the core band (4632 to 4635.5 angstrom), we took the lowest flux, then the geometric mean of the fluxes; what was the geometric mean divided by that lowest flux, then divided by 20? 0.056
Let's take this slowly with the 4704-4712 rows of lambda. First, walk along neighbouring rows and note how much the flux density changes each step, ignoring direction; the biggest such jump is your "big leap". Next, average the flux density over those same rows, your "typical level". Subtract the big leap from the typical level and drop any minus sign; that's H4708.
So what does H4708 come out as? 7.8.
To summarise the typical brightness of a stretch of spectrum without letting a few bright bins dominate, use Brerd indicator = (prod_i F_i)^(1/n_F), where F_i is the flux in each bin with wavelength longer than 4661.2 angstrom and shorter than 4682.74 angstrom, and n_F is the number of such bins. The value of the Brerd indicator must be 10.0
